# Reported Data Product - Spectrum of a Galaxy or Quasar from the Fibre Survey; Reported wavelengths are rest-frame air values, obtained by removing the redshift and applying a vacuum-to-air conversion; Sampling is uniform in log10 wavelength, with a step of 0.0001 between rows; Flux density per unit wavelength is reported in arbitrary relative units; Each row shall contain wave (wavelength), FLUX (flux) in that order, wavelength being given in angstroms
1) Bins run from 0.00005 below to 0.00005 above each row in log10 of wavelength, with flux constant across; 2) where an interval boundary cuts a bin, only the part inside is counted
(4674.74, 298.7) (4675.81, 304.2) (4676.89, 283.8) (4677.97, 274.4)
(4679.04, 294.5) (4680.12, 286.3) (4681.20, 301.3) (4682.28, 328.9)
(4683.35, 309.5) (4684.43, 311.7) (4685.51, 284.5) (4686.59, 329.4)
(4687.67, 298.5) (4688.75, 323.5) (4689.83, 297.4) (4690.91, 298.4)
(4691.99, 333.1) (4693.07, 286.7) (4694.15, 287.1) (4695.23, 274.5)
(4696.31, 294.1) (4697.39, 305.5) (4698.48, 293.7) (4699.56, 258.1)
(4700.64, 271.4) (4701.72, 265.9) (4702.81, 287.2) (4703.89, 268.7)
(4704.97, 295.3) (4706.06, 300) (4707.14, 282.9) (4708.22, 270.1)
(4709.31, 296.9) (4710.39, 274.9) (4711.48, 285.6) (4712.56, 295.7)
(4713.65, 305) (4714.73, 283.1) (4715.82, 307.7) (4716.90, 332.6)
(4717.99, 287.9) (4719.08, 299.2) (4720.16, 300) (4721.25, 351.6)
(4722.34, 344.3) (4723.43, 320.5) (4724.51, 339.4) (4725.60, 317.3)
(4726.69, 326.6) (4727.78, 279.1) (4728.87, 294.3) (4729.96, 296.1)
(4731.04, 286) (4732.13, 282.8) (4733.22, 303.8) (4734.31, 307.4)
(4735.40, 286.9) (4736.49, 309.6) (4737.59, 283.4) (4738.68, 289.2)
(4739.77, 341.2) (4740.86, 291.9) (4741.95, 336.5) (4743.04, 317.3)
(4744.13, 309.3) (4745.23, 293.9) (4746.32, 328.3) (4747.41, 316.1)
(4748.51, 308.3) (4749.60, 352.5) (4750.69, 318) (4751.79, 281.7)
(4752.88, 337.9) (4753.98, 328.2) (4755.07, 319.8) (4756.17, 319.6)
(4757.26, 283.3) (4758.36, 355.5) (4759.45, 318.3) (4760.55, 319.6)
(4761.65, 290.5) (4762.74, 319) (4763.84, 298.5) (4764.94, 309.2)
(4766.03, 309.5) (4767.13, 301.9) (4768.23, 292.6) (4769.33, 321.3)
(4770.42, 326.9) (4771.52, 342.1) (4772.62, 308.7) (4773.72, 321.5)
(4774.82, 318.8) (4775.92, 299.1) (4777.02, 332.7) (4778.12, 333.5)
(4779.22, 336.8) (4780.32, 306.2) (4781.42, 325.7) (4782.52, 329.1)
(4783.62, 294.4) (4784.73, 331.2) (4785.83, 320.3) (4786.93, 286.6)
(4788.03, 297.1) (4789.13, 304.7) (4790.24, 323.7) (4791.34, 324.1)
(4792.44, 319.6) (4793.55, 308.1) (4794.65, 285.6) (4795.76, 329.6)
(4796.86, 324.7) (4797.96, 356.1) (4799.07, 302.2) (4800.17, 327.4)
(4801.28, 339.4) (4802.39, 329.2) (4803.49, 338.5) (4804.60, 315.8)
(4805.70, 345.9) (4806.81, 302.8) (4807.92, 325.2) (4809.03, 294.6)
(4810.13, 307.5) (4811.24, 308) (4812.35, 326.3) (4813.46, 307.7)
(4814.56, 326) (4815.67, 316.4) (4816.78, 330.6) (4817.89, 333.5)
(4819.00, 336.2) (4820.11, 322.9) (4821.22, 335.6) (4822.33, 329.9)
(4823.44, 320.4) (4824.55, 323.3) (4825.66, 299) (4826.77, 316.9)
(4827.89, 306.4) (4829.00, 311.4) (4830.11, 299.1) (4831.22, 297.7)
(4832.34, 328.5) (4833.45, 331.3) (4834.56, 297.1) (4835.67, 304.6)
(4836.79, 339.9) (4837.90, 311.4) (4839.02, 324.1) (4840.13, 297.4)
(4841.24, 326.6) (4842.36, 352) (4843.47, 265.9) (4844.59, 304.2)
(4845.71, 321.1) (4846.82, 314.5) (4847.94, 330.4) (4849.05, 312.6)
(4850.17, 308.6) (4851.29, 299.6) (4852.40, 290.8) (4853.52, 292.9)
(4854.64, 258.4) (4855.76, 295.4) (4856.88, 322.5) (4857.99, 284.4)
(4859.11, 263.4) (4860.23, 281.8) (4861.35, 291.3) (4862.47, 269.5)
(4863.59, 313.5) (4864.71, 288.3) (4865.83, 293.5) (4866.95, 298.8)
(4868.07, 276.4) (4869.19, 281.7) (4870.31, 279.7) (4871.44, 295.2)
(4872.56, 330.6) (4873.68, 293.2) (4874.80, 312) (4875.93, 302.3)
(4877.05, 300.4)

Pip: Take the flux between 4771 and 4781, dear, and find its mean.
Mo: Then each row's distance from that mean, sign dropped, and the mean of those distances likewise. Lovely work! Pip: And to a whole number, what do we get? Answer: 13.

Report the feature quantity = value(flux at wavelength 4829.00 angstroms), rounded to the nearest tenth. 311.4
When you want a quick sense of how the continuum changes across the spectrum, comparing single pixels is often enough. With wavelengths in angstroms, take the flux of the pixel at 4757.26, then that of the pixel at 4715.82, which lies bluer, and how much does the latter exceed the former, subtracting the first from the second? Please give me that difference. 24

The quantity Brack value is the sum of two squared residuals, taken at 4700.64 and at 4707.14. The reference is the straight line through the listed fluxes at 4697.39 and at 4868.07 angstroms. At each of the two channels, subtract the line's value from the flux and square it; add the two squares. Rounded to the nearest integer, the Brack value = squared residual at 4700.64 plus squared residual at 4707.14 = 1564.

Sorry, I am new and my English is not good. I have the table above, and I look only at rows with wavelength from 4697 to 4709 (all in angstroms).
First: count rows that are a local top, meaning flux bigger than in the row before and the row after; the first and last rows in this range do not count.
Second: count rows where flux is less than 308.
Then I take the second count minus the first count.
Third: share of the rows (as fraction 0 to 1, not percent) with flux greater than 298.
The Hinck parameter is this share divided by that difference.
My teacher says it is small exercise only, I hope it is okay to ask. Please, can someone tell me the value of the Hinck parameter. 0.0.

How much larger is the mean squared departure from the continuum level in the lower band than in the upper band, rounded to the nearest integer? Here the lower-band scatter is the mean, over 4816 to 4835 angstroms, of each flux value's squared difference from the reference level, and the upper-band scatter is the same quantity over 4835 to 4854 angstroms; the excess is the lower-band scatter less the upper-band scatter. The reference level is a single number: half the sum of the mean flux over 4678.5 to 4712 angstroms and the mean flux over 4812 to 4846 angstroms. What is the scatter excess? -55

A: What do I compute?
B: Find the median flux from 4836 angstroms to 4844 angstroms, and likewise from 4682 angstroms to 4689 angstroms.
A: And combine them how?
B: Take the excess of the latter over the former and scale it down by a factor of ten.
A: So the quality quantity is -1.2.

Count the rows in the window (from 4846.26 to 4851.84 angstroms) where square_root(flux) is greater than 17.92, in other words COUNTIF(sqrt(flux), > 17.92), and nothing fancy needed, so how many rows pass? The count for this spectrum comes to 1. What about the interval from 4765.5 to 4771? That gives 2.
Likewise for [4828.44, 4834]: 2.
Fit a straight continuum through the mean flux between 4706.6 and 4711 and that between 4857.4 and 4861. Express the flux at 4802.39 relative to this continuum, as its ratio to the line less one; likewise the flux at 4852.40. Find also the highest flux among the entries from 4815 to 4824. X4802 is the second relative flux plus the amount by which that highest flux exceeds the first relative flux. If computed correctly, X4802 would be 336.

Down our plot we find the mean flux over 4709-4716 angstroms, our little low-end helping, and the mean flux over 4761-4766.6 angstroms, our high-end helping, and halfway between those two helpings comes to 299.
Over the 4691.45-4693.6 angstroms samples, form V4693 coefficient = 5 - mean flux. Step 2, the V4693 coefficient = -305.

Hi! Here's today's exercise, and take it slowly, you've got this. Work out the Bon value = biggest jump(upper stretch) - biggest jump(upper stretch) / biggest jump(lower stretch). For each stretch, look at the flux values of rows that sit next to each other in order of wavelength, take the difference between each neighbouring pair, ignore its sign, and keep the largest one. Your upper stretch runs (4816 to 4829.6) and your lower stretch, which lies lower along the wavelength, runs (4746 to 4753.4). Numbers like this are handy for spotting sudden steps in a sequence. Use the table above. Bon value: 24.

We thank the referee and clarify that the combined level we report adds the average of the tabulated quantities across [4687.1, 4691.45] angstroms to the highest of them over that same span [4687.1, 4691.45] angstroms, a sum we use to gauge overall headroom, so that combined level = 628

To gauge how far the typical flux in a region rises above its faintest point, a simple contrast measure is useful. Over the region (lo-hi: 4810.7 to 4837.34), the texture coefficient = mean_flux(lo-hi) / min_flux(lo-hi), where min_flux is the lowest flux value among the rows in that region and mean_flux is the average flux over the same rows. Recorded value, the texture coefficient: 1.073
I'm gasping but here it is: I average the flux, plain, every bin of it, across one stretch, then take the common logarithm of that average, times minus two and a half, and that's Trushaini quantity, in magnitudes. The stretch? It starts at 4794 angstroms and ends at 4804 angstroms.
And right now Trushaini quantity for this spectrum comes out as -6.28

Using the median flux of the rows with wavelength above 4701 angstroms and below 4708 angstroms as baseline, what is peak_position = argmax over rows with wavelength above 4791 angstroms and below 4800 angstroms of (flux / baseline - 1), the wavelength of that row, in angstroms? 4797.96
